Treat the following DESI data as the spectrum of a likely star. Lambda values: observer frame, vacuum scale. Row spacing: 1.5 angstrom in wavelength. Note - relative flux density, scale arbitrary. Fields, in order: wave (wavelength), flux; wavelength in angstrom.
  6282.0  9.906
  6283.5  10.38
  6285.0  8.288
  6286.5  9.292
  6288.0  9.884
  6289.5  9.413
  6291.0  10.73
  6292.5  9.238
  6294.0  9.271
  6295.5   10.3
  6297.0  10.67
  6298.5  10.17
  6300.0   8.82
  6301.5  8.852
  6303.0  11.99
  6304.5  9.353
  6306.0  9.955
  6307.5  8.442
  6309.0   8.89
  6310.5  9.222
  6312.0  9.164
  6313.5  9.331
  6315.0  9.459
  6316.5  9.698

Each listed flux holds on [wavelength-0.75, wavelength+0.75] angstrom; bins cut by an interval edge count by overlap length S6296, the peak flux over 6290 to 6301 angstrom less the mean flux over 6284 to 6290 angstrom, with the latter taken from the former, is 1.5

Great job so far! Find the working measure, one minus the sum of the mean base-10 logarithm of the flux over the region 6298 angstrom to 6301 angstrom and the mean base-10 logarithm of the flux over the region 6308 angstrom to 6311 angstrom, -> -0.93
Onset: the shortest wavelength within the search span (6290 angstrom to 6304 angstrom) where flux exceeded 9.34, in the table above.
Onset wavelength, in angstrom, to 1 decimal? 6291.0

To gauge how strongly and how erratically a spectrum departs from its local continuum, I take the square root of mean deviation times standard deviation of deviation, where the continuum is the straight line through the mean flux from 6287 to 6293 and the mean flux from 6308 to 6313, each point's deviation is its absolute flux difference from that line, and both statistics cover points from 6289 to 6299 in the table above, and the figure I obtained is 0.4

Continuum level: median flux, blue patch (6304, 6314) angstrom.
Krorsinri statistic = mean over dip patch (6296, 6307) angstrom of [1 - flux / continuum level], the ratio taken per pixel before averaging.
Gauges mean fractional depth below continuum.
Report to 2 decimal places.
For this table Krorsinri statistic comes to -0.08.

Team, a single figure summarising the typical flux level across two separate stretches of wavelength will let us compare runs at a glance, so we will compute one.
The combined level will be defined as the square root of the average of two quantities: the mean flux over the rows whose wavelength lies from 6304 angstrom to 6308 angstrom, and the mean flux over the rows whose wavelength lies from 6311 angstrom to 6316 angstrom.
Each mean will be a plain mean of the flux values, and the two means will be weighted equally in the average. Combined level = 3.05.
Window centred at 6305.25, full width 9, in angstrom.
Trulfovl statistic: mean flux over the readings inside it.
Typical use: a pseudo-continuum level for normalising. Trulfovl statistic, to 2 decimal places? 9.58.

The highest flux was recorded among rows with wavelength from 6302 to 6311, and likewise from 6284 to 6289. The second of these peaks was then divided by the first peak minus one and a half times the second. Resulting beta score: -3.49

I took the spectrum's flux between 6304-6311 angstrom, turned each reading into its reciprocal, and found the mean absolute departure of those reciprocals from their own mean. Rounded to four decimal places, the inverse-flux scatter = 0.0049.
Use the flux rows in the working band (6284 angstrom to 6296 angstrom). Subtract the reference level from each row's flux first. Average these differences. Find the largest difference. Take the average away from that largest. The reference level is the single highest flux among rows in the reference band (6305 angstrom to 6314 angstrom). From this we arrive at 1.2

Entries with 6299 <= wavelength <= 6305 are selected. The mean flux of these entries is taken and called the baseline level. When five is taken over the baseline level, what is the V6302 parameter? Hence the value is 0.51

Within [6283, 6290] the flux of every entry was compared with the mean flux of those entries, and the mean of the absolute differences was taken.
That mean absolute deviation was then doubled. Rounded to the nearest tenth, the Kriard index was 1.1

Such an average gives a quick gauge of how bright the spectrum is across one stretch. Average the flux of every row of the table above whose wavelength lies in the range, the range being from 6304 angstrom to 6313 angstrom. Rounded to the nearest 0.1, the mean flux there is 9.2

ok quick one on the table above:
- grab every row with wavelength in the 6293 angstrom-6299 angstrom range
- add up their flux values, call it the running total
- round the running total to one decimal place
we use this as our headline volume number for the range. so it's 40.4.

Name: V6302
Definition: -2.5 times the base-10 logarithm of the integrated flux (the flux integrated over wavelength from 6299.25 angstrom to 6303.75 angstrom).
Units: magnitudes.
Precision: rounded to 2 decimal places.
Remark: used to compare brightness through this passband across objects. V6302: -4.12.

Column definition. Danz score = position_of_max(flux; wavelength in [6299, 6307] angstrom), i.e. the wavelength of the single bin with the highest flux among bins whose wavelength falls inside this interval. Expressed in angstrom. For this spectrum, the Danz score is 6303.0 angstrom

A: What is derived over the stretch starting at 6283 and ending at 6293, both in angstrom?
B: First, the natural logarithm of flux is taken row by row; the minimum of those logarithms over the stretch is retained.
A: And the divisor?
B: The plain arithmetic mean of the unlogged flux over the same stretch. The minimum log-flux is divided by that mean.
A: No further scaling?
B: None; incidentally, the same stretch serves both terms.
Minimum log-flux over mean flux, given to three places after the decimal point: 0.220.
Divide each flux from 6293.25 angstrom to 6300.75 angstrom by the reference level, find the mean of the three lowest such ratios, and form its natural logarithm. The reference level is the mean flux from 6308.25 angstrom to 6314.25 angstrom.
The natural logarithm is 0.03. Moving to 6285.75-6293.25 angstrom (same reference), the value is 0.02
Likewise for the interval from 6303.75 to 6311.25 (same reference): -0.03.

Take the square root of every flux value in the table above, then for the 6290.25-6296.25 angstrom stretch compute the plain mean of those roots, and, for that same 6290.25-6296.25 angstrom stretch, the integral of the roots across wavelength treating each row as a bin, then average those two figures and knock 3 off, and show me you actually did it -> 8.0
